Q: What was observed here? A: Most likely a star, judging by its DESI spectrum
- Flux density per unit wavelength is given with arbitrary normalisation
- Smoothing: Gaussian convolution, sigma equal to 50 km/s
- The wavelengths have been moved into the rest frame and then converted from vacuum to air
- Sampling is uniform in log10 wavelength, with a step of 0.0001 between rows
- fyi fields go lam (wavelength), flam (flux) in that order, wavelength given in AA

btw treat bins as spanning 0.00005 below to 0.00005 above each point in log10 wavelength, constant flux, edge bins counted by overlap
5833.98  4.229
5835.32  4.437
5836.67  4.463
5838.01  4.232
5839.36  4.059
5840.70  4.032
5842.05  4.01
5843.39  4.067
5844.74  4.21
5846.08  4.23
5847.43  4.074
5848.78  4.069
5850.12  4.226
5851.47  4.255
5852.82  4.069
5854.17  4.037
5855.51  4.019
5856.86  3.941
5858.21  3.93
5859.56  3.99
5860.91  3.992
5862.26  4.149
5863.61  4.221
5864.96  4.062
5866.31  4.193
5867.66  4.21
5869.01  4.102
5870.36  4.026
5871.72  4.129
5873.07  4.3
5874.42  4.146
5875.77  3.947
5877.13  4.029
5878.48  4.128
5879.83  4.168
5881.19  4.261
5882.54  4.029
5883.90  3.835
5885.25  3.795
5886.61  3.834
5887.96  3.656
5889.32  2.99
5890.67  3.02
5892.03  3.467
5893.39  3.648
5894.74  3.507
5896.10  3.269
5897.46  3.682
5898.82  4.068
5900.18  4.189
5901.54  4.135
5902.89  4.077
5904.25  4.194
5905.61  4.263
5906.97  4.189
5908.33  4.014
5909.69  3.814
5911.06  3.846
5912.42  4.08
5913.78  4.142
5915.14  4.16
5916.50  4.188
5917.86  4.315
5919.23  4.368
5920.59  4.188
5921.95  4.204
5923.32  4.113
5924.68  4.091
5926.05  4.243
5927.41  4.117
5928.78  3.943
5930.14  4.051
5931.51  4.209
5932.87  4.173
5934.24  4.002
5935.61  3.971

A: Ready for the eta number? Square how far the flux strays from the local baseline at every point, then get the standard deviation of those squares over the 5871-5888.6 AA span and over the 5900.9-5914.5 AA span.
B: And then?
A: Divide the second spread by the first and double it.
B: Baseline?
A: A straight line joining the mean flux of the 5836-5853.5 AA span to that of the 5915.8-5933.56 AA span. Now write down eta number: 1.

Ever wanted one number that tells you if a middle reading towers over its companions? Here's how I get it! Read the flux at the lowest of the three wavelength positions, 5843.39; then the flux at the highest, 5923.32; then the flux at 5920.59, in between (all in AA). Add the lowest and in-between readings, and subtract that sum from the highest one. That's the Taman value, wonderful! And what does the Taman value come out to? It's -4.14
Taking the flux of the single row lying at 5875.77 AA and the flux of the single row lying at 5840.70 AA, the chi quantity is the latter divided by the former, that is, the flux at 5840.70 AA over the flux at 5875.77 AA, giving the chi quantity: 1.02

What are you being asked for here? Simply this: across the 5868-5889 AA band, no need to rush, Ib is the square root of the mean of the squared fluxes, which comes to 4.03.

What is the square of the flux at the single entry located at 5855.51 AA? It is 16.2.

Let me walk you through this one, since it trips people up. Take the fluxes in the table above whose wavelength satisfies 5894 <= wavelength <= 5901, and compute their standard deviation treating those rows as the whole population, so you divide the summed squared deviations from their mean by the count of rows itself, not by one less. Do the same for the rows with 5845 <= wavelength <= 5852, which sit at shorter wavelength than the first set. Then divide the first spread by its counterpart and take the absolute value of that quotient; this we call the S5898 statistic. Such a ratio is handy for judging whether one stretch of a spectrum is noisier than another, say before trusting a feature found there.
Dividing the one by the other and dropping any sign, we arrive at 4.2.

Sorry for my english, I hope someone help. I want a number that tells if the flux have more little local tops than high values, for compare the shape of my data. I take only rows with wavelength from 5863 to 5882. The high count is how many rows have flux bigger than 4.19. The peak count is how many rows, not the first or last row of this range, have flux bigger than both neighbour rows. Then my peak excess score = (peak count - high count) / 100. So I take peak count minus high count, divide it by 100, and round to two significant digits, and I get -0.030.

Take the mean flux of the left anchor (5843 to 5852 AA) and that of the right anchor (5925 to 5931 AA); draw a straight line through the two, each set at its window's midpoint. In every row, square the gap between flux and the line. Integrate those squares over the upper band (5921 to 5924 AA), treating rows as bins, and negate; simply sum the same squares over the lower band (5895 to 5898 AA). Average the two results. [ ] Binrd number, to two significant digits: 0.45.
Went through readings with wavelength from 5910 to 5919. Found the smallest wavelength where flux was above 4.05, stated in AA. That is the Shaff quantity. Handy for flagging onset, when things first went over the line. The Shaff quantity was 5912.42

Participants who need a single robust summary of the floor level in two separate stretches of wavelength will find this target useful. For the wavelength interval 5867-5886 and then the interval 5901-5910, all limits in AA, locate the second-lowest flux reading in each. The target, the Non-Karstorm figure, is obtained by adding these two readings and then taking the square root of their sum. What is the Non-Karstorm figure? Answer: 2.80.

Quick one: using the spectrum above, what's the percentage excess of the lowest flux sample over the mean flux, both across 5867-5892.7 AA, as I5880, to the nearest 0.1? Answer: -23.3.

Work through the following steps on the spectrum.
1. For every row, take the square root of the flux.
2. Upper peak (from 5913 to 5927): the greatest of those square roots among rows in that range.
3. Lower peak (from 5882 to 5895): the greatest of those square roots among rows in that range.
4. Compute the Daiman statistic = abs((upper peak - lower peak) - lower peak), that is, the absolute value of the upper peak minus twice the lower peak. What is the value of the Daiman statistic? 1.92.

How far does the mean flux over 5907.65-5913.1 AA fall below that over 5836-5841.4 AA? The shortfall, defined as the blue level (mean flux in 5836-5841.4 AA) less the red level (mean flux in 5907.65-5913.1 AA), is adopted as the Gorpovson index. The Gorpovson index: 0.26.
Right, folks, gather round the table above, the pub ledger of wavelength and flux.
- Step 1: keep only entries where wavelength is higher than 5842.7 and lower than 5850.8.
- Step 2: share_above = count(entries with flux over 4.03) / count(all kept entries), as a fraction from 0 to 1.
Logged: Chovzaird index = 1.00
